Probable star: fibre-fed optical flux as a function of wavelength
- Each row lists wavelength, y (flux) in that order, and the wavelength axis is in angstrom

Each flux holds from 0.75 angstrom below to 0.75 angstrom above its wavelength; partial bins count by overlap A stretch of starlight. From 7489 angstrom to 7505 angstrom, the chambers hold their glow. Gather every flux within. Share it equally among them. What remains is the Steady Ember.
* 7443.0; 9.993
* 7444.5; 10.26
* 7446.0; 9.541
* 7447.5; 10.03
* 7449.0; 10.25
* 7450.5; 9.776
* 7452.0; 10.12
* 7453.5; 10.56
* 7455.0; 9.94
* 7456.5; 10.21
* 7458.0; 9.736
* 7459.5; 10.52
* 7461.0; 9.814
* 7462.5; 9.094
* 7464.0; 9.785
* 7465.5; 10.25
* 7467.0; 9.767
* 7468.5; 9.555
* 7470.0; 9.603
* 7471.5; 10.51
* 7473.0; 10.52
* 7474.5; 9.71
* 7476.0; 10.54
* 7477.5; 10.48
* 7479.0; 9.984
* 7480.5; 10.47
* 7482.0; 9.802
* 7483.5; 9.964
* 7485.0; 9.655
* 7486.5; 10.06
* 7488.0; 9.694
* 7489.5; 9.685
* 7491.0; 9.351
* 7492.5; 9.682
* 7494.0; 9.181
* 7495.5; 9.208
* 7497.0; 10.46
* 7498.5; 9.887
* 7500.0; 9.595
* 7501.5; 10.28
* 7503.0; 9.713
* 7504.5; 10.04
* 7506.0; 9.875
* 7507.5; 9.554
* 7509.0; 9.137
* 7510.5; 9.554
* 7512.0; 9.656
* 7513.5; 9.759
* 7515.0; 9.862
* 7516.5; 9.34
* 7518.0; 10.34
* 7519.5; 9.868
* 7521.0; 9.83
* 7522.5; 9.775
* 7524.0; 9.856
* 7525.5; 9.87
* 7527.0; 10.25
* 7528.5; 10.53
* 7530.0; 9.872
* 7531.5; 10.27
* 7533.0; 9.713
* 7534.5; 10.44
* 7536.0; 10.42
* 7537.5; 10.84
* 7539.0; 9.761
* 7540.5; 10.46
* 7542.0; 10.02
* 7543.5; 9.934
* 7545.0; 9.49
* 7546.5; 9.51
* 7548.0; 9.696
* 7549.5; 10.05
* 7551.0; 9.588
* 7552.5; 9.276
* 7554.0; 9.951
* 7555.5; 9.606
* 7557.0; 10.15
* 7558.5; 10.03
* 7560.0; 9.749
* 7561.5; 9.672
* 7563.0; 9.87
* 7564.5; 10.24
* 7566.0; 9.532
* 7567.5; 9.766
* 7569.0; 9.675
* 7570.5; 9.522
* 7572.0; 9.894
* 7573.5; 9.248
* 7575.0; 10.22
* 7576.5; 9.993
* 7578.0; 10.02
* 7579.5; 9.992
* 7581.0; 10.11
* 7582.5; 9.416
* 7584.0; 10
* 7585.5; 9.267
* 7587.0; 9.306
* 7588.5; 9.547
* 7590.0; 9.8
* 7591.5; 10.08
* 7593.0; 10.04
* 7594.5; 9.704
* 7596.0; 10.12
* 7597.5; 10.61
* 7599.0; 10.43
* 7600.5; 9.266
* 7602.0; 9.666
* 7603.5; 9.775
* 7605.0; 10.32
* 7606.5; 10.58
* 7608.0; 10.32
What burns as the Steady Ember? 9.73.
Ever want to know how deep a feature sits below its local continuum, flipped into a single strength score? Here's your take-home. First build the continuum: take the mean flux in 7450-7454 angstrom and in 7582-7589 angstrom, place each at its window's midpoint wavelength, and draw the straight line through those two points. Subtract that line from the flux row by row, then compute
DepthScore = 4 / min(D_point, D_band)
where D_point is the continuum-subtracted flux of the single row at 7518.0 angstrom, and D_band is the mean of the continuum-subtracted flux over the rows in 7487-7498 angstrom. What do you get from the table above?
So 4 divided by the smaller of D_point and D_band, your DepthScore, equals -12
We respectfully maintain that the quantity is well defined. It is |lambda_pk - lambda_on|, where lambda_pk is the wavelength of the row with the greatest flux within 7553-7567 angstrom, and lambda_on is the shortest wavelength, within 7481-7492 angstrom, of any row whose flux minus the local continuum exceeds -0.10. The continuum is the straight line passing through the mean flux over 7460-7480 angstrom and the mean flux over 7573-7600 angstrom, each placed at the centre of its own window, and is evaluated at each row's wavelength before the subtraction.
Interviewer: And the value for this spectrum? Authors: 81.0 angstrom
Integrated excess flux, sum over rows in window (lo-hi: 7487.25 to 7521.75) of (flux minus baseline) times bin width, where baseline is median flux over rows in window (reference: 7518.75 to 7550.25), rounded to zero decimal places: -5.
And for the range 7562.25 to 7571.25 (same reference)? -1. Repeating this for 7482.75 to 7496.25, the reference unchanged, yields -4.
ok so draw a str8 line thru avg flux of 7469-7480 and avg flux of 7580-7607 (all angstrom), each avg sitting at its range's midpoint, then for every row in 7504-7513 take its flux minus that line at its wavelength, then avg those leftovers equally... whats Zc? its -0.47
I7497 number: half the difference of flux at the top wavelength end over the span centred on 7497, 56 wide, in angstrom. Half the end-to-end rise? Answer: 0.13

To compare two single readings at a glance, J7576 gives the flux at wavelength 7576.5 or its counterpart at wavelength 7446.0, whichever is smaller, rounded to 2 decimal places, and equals 9.54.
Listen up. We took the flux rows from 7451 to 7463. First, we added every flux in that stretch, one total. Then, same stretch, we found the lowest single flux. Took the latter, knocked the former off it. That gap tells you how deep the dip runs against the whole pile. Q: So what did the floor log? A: -70.9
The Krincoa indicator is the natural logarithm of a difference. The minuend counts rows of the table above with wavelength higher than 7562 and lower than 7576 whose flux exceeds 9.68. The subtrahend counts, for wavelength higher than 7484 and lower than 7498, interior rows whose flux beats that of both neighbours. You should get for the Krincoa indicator 1.10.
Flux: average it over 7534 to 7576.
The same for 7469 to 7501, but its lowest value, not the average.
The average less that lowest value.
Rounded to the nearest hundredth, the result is 0.70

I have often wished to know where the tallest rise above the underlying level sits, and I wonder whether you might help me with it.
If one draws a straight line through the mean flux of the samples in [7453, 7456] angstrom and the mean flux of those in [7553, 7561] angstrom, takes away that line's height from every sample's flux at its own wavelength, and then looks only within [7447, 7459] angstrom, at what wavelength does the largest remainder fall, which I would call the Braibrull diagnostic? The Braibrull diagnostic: 7453.5 angstrom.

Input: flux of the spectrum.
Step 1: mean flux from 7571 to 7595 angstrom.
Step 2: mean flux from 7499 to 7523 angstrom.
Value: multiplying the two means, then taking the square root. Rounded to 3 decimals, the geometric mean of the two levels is 9.775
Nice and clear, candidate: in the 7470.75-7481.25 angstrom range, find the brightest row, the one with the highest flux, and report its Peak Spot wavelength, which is 7476.0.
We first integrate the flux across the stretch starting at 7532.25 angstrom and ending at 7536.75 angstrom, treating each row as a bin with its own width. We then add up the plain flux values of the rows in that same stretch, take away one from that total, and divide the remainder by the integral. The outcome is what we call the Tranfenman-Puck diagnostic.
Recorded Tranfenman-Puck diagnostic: 0.645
